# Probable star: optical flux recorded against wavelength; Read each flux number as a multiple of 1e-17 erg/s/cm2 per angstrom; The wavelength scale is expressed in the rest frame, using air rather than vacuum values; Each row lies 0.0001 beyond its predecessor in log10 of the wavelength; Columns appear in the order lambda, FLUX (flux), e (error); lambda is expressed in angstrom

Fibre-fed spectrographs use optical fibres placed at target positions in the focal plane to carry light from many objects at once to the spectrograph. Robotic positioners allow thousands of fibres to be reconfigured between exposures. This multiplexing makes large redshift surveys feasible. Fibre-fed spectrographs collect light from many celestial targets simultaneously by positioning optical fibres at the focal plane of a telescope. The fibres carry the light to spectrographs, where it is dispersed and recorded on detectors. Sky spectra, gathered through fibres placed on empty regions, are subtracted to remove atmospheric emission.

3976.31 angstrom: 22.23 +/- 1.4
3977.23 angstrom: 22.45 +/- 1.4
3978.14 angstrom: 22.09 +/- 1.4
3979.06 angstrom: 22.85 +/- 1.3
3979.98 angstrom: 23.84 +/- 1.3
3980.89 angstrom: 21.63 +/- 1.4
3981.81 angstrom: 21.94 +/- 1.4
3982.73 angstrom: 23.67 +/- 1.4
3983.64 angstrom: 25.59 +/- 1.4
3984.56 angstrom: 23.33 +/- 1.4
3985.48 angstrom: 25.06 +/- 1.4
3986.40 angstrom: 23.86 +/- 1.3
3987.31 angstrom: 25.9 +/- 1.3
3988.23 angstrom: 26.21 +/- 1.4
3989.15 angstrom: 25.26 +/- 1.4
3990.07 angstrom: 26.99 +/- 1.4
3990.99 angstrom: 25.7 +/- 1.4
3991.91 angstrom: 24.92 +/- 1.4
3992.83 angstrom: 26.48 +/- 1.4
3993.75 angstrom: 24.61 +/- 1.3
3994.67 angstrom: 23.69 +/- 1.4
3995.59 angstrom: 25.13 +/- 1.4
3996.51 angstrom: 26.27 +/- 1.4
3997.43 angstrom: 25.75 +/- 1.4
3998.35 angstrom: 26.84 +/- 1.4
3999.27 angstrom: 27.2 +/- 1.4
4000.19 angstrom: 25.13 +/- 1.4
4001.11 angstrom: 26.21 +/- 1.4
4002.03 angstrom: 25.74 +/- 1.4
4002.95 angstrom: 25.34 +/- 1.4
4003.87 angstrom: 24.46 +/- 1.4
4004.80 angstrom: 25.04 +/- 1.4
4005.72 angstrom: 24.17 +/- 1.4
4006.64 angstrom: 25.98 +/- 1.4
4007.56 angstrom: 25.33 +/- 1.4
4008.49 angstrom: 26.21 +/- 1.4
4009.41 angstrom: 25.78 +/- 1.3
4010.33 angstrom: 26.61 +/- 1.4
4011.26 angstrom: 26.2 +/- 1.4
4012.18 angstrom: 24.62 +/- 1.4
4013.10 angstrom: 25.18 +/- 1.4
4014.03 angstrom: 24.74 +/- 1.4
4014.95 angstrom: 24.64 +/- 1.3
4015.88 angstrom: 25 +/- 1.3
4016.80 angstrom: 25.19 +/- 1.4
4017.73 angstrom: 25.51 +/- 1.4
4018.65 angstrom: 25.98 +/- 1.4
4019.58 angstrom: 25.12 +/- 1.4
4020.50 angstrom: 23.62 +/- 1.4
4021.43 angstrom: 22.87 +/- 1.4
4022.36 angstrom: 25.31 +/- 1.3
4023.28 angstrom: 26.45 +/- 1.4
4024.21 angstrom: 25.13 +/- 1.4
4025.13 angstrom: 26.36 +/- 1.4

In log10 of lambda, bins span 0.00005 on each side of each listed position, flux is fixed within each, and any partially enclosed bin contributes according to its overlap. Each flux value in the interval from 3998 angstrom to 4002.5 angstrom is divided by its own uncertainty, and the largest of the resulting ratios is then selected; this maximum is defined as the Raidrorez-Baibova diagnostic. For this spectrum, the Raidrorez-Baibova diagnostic 19.4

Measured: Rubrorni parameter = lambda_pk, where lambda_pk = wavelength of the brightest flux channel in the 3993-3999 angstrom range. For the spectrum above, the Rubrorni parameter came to 3998.35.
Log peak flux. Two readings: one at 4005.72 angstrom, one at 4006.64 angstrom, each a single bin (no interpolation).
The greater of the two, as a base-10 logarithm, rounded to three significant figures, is 1.41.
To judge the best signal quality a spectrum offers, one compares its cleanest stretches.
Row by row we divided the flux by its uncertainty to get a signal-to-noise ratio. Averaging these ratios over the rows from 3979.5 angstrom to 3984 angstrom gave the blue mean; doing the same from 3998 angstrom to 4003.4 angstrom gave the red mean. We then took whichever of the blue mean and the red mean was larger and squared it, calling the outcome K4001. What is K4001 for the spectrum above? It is 347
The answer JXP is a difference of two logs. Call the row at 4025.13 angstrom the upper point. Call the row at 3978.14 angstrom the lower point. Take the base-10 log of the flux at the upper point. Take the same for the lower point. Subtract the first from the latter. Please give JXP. -0.077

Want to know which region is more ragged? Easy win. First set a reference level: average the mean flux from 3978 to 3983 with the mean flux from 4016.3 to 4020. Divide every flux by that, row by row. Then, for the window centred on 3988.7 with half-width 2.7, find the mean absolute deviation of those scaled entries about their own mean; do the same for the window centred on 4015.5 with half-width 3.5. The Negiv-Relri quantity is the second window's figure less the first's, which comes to -0.015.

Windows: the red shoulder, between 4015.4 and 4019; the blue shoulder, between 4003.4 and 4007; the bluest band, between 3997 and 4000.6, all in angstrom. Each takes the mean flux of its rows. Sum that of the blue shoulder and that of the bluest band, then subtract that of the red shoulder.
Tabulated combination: 25.7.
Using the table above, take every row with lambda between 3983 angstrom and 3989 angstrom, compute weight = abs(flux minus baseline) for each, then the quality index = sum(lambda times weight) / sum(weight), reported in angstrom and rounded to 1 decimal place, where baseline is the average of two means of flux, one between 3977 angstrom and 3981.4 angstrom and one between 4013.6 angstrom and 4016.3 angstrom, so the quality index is 3986.3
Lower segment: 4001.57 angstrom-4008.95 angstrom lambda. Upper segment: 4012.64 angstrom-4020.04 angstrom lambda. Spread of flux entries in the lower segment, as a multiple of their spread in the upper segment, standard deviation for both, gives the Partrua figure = 1.67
